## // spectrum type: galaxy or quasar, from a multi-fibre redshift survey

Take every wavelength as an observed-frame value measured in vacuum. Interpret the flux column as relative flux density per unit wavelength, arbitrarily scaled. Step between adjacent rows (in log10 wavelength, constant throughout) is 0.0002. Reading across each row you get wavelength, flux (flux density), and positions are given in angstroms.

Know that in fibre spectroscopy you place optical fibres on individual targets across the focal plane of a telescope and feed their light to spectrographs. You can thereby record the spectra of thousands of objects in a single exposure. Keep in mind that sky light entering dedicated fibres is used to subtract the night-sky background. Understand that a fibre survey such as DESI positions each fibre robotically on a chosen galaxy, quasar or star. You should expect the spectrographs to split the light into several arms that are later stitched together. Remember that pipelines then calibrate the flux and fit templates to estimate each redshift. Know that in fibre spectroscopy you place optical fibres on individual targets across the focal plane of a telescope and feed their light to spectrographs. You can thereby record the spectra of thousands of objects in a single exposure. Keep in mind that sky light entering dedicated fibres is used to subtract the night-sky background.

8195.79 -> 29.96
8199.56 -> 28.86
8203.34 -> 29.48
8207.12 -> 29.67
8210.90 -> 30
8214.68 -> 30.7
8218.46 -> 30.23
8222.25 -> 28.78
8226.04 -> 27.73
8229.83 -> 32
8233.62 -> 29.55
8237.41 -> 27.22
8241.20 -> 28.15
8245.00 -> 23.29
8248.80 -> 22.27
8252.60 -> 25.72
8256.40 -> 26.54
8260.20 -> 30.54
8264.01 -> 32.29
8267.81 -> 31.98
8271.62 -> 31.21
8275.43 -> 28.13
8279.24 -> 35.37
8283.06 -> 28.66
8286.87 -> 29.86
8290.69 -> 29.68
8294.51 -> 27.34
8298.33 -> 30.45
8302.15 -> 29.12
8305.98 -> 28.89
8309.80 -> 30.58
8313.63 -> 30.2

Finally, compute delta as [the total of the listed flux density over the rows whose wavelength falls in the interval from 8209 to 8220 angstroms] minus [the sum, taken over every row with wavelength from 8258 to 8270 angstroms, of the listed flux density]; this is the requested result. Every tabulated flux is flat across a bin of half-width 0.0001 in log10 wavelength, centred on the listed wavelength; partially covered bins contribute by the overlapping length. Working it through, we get -4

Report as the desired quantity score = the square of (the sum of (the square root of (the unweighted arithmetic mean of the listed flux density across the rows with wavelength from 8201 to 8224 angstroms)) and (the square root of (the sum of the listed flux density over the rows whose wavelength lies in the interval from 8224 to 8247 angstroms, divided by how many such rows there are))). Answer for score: 115.6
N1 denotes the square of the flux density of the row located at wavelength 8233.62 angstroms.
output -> 873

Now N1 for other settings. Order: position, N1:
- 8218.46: 914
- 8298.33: 927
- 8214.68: 942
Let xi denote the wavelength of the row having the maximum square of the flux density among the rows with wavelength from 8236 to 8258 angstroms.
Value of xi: 8241.20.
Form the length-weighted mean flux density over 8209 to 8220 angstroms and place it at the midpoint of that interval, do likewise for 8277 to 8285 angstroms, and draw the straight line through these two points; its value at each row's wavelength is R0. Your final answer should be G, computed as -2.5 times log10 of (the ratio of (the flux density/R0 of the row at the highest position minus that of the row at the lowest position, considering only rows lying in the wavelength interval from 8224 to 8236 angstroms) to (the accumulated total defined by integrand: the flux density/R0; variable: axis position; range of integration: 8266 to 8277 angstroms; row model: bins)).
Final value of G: 5.73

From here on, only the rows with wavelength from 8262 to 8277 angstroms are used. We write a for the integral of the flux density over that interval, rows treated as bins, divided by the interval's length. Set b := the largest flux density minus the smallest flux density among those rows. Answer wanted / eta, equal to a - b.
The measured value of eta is 27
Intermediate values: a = 31.0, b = 4.2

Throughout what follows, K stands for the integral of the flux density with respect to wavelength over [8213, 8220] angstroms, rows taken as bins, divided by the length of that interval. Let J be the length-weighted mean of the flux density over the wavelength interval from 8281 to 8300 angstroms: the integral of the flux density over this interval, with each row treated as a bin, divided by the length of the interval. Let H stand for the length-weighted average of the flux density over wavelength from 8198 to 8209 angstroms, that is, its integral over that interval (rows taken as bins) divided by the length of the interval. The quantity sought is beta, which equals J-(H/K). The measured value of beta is 28.3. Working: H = 29.3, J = 29.22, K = 30.5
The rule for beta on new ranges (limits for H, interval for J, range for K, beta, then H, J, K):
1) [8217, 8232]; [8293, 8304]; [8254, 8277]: 28.1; 29.7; 29.04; 30.1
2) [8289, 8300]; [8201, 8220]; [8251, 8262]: 28.9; 29.1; 29.99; 27.6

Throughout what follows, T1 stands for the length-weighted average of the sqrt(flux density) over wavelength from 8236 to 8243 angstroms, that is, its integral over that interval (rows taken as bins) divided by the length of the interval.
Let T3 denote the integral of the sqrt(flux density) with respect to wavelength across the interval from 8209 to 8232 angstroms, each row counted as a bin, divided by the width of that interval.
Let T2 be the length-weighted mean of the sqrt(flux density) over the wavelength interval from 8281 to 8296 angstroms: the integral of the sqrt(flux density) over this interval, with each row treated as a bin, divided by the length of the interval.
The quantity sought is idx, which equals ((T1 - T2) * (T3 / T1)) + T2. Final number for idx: 5.26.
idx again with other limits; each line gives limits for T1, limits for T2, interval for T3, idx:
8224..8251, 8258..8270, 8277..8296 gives 5.18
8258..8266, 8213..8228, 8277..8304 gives 5.59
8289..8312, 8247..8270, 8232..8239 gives 5.41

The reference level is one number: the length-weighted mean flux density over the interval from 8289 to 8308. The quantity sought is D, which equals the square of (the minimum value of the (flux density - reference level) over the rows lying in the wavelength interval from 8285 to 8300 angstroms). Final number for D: 3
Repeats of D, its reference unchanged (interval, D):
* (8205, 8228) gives 2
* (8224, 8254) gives 47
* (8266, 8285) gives 1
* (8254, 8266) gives 7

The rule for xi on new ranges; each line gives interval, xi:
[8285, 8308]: 8298.33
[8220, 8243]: 8229.83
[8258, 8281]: 8279.24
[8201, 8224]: 8214.68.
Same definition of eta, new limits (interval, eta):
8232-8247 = 21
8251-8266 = 22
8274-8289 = 23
